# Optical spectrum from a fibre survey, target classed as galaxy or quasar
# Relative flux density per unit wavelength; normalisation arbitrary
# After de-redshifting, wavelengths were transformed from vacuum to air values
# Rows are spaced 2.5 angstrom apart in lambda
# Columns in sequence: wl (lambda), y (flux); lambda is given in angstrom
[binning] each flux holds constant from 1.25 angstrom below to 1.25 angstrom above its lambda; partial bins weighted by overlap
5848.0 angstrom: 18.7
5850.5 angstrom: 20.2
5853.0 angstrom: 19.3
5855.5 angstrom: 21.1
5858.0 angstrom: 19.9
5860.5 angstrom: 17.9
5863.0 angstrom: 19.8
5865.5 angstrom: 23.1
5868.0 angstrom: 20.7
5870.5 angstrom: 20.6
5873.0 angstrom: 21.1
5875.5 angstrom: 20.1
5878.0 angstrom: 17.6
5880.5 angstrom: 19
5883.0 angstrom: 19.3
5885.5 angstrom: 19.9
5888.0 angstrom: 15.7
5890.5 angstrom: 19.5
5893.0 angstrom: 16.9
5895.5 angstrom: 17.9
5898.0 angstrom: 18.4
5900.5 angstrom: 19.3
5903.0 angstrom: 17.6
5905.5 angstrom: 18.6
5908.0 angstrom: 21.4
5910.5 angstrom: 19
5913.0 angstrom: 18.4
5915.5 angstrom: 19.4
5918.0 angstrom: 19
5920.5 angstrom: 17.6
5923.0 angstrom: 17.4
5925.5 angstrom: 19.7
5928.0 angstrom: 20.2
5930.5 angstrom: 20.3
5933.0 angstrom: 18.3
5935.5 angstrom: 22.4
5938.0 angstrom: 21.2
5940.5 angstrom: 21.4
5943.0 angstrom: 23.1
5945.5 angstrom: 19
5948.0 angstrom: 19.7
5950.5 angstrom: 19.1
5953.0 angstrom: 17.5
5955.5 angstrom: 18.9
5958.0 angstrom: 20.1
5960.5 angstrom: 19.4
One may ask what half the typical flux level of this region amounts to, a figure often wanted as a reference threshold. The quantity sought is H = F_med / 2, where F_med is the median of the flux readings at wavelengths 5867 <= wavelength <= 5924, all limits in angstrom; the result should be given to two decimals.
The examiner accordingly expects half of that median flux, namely 9.50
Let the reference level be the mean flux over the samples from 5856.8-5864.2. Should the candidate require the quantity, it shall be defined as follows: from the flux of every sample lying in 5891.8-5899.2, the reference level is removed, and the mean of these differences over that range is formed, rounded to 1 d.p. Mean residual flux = -1.5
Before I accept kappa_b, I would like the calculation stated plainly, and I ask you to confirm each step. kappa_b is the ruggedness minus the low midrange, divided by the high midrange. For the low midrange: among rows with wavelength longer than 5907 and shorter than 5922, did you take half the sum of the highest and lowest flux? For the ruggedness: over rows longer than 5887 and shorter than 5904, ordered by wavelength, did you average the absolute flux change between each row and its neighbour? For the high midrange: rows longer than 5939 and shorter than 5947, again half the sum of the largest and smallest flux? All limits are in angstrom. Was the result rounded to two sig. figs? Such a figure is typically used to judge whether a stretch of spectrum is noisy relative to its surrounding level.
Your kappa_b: -0.84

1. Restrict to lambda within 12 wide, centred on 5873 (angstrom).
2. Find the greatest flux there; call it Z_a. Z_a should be 21.1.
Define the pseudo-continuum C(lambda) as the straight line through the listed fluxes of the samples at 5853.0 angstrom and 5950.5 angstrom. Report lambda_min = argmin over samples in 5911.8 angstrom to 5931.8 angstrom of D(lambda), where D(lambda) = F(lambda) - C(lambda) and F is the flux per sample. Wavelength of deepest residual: 5923.0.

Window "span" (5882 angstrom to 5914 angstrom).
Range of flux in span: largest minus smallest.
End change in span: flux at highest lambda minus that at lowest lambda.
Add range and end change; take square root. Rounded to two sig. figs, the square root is 2.2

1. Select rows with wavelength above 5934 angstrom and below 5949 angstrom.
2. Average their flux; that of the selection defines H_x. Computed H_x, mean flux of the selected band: 21.1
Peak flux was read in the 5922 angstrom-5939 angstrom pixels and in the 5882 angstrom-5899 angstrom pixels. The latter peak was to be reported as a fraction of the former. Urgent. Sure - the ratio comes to 0.89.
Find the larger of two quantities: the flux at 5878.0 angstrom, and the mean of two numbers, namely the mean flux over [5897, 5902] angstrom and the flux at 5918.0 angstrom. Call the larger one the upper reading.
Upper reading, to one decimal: 18.9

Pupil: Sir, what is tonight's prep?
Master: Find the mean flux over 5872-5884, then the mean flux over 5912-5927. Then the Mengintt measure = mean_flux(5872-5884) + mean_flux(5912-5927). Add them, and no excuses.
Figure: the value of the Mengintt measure 38.0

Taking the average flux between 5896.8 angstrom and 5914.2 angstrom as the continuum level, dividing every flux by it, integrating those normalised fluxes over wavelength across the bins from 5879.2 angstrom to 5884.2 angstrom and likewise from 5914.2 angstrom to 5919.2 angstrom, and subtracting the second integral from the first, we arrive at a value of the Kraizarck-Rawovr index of 0.0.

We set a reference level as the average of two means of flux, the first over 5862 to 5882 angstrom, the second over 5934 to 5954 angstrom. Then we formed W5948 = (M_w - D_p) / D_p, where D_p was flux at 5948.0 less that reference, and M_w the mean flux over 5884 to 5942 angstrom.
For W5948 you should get -31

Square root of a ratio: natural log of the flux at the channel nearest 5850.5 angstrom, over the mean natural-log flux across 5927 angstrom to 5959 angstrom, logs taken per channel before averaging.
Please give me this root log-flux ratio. 1.00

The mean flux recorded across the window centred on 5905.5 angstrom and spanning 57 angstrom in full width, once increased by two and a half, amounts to 21.2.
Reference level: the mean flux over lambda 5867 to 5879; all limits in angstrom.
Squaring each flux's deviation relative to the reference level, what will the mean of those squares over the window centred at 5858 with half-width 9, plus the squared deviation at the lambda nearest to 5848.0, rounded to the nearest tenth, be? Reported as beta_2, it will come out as 4.0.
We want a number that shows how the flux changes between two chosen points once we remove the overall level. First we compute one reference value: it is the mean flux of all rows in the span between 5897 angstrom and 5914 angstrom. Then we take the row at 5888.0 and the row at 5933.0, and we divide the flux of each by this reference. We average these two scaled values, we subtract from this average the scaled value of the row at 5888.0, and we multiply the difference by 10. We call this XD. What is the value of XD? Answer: 0.69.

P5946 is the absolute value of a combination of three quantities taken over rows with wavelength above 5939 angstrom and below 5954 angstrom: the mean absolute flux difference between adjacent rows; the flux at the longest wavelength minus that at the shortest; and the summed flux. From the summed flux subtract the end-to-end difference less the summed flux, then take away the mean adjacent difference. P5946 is 242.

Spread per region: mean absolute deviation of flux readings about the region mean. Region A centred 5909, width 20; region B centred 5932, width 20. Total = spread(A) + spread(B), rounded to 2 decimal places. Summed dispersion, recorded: 1.94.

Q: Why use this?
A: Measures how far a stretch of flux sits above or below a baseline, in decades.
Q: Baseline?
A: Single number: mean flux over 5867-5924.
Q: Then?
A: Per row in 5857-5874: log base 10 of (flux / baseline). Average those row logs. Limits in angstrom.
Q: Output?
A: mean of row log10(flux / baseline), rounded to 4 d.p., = 0.0333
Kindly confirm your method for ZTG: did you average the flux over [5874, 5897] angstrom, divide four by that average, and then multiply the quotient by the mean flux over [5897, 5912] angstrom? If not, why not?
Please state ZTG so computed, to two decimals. 4.13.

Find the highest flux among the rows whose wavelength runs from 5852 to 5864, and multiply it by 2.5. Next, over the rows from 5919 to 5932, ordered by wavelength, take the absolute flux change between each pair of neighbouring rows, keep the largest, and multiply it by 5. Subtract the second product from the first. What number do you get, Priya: 41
